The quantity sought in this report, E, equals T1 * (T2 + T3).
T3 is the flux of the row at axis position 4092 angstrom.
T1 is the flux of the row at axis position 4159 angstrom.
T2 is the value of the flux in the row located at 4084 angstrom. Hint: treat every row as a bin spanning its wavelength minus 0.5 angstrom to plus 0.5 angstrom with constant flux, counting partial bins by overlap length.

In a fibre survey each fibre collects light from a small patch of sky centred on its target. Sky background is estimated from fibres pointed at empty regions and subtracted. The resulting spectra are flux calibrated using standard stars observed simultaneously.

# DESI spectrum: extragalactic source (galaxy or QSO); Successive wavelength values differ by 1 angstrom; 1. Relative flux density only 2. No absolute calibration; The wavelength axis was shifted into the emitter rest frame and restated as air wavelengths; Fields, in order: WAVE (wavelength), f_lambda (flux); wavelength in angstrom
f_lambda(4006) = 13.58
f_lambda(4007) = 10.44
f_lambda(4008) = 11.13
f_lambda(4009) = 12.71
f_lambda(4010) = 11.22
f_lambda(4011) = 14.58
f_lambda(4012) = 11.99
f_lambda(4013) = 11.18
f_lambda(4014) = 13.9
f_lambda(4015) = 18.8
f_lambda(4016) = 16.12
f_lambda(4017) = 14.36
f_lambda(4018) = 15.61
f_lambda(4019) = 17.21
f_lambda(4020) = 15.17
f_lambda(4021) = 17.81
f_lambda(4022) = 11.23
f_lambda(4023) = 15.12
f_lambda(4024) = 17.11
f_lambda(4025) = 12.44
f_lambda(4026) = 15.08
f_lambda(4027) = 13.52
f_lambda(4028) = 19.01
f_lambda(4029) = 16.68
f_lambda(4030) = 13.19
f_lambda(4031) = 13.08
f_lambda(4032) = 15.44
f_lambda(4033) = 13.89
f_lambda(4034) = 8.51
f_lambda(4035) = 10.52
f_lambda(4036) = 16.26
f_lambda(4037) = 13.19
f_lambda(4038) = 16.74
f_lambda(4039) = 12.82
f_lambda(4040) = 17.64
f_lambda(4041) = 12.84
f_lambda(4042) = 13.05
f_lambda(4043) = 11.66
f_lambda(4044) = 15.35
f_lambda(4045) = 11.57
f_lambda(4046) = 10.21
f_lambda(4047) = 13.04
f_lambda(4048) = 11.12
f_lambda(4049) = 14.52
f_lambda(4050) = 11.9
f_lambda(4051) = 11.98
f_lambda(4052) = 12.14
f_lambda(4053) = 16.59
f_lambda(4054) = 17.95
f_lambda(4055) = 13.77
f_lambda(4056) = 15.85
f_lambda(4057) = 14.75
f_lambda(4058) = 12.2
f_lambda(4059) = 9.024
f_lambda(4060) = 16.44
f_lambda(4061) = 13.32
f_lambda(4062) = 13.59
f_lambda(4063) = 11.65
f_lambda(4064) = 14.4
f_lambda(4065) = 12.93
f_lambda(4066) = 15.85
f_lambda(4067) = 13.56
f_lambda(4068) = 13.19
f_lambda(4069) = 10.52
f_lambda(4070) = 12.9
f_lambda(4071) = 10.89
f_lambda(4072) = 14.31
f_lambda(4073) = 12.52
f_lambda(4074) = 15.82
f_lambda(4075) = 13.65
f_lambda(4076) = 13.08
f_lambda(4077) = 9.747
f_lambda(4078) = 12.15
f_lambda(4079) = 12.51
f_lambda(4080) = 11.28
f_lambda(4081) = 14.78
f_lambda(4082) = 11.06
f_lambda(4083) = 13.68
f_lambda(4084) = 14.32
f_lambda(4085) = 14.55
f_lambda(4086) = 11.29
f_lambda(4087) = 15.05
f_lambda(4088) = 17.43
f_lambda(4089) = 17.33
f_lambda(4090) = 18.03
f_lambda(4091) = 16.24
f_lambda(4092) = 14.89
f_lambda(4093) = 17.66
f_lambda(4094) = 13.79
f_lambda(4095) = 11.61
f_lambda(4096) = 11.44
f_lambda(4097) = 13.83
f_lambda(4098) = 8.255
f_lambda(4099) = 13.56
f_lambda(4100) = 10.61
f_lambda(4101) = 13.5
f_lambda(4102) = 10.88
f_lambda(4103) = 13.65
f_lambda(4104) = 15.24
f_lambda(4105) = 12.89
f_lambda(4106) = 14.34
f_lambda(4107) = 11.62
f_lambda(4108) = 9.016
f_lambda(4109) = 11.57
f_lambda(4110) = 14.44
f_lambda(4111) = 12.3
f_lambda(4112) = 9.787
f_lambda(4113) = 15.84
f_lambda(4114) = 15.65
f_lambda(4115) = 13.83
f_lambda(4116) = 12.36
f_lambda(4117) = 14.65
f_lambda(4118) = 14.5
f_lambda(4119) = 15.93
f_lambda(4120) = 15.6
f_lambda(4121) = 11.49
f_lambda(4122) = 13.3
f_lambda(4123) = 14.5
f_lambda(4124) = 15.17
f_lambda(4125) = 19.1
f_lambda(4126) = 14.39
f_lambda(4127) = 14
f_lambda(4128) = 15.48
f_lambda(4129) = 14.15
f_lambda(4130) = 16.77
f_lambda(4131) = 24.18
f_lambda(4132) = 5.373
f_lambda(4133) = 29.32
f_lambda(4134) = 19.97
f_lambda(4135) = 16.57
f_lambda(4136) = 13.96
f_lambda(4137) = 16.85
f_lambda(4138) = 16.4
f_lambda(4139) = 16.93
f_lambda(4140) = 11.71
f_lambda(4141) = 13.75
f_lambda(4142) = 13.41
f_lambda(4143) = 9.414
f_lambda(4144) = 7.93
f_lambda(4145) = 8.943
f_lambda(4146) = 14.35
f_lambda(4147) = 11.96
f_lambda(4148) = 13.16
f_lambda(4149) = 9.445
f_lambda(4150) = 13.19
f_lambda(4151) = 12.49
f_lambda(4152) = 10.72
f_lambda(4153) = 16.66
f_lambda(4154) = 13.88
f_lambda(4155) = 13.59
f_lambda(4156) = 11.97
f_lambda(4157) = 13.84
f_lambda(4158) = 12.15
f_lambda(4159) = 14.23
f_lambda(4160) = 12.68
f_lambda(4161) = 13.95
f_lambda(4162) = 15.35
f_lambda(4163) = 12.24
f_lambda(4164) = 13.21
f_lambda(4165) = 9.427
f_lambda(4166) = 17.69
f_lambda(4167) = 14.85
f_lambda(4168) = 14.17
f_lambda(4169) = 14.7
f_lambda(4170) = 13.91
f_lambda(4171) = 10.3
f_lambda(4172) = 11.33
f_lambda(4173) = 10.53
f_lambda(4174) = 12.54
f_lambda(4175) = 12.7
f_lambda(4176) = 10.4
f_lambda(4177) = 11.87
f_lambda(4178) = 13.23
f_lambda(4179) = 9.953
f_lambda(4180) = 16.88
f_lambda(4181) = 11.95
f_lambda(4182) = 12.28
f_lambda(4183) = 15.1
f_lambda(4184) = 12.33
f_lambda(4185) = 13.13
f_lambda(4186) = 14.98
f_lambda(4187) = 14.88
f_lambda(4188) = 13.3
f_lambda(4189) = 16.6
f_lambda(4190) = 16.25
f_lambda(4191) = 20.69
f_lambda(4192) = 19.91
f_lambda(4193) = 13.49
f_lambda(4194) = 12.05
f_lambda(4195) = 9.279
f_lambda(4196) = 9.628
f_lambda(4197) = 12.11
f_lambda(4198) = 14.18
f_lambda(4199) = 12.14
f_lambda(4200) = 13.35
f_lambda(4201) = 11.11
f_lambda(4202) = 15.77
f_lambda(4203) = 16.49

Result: 416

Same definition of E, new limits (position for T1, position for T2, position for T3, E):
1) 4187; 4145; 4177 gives 310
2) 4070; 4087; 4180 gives 412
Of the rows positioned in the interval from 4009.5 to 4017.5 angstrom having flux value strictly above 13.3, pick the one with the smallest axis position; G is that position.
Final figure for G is 4011 angstrom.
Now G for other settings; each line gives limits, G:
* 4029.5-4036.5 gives 4032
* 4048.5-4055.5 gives 4049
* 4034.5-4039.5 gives 4036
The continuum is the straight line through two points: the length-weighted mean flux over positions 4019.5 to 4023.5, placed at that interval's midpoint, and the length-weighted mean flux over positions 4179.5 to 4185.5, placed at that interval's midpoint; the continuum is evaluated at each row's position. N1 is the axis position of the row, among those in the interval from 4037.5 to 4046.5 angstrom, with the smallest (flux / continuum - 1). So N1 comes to 4046 angstrom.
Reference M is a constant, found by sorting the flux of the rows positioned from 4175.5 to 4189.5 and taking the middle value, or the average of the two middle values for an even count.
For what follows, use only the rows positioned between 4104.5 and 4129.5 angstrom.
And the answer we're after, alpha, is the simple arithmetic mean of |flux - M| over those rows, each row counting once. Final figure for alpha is 1.8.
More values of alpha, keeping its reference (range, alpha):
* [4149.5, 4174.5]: 1.5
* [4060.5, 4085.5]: 1.2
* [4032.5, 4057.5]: 1.9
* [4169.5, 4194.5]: 2.0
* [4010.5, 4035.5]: 2.3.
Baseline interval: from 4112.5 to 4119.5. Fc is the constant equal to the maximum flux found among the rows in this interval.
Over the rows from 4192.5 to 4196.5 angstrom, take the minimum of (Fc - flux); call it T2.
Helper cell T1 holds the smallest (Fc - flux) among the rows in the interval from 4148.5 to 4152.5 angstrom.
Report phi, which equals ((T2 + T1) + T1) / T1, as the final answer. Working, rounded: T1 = 3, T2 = 2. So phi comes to 2.9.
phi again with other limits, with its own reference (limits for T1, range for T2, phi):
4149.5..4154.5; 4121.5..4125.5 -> 6.3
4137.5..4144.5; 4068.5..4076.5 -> 1.9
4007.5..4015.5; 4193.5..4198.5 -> 1.4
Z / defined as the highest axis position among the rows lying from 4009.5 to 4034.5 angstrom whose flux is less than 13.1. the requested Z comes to 4034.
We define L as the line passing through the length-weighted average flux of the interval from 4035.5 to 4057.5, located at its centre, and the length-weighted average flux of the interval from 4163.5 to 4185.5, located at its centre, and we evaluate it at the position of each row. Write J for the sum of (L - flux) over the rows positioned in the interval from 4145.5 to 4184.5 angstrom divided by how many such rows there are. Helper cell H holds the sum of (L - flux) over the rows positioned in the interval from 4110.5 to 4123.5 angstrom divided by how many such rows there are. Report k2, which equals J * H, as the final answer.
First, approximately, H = -0.53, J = 0.0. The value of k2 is 0.02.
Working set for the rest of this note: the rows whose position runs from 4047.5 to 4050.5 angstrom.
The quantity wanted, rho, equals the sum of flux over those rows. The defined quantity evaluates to 37.5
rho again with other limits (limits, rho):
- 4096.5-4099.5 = 35.6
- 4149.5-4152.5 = 36.4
